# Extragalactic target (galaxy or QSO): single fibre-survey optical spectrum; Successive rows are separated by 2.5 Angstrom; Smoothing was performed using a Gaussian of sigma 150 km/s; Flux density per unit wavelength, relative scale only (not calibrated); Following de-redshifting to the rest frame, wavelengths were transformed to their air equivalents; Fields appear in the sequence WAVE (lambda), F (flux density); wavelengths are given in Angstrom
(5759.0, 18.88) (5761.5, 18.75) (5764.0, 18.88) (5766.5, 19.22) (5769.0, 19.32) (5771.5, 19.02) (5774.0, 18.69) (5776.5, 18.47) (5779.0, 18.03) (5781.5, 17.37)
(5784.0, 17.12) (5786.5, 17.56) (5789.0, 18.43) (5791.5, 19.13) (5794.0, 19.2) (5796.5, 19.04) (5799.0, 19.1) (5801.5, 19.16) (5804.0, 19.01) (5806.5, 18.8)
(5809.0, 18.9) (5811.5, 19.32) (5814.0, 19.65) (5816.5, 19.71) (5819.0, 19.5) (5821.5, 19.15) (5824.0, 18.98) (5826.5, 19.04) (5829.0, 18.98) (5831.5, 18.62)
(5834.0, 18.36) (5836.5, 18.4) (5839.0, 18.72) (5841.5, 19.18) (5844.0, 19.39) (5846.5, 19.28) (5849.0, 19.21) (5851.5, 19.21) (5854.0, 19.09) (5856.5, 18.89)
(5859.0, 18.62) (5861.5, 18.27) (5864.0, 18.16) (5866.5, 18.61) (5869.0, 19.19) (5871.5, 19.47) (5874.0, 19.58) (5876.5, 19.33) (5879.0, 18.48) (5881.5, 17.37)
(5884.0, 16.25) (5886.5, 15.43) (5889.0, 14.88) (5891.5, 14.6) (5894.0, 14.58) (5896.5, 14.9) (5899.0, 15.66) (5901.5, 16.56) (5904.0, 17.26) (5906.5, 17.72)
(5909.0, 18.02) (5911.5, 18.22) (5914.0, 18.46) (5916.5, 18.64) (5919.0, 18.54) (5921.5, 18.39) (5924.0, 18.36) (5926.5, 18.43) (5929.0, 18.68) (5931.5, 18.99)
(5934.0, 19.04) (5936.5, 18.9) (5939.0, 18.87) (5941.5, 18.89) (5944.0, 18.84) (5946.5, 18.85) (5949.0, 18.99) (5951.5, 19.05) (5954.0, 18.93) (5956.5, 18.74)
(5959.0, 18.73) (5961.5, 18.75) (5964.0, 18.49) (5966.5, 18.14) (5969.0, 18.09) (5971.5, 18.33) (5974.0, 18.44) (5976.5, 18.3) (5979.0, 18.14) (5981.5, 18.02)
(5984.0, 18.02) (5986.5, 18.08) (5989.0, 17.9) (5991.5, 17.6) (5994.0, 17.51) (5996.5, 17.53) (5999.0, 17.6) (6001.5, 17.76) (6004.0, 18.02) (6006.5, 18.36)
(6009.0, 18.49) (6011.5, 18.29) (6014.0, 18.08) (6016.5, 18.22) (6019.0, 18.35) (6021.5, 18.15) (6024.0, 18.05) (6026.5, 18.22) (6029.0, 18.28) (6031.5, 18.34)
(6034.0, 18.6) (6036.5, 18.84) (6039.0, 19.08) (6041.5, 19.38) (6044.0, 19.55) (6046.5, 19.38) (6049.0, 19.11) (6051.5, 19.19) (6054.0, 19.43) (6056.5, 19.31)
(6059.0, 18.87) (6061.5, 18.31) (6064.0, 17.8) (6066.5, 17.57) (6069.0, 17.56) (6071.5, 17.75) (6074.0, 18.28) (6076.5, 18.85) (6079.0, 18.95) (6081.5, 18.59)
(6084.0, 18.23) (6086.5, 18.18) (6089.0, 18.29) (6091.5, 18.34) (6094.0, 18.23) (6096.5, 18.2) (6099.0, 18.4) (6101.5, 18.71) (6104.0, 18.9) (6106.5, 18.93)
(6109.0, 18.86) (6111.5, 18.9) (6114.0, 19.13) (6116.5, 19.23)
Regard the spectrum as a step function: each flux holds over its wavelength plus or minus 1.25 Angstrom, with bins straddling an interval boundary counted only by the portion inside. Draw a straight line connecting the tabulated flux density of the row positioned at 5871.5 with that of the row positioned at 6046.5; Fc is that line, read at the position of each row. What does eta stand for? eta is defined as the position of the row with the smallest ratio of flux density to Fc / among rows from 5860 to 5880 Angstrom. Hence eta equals 5864.0 Angstrom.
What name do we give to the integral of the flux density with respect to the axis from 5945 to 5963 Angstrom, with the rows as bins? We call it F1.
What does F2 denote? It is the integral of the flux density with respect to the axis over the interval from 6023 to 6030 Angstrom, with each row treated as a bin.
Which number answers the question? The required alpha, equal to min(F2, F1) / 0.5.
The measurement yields 255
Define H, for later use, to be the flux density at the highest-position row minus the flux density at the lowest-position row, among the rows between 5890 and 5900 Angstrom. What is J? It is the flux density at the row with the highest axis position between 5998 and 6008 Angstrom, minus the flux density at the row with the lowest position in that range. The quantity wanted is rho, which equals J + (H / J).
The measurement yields 2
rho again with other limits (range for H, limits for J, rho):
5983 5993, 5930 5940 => 3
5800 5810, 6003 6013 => -1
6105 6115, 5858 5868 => -20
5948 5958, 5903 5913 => 1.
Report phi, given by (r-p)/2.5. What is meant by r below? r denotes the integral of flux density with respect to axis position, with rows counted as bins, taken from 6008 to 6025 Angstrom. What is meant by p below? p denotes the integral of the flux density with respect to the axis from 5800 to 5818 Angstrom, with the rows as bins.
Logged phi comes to -14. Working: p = 346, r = 310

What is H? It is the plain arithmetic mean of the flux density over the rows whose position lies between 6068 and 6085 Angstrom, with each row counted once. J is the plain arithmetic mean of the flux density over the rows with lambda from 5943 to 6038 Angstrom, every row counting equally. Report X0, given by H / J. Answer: 1.00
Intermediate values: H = 18.3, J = 18.3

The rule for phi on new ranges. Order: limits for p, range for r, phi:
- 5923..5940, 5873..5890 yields -10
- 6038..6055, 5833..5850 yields -2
